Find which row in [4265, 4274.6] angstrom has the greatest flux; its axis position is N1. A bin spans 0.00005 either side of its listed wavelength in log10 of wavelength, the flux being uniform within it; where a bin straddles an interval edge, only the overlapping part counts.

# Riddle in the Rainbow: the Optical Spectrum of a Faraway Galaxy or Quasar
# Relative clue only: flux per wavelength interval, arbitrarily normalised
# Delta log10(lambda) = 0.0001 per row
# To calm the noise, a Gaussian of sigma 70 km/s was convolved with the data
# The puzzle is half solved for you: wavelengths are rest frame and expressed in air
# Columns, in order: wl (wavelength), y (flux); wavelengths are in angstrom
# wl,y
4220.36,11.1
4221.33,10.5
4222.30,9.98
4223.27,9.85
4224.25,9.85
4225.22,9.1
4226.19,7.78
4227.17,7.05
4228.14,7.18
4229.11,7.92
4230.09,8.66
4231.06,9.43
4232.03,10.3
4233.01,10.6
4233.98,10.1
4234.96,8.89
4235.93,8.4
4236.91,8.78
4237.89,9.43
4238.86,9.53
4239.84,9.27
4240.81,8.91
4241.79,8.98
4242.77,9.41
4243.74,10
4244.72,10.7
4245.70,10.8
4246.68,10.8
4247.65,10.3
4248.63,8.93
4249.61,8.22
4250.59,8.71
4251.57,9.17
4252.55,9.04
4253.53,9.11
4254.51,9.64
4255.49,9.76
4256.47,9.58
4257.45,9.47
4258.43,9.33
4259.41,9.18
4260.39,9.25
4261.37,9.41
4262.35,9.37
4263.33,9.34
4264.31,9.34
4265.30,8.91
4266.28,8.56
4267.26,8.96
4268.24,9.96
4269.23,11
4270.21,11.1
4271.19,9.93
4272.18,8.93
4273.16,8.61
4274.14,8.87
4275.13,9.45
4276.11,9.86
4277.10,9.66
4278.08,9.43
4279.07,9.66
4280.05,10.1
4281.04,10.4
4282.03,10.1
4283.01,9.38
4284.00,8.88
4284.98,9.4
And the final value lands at 4270.21 angstrom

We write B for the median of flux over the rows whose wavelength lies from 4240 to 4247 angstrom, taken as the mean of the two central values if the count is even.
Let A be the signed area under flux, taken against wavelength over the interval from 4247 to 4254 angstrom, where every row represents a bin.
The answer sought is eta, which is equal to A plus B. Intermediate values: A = 63.8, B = 10.0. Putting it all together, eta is 73.8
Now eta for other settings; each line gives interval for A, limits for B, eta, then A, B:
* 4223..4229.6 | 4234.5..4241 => 63.9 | 55.0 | 8.9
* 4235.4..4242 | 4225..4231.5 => 67.6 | 59.7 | 7.9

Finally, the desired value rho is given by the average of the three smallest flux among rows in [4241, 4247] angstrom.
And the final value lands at 9.5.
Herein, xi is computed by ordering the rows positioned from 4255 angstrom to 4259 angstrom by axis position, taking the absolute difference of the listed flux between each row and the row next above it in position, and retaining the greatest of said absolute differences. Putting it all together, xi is 0.18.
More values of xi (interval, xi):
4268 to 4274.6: 1.17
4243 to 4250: 1.37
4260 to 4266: 0.43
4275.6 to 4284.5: 0.72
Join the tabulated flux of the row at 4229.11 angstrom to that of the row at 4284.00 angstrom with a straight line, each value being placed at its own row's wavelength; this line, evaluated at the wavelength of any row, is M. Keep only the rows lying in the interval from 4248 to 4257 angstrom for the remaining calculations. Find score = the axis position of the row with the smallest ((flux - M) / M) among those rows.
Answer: 4249.61 angstrom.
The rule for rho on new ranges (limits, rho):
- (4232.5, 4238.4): 8.7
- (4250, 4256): 9.0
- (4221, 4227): 8.9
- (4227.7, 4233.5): 7.9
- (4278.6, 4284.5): 9.3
